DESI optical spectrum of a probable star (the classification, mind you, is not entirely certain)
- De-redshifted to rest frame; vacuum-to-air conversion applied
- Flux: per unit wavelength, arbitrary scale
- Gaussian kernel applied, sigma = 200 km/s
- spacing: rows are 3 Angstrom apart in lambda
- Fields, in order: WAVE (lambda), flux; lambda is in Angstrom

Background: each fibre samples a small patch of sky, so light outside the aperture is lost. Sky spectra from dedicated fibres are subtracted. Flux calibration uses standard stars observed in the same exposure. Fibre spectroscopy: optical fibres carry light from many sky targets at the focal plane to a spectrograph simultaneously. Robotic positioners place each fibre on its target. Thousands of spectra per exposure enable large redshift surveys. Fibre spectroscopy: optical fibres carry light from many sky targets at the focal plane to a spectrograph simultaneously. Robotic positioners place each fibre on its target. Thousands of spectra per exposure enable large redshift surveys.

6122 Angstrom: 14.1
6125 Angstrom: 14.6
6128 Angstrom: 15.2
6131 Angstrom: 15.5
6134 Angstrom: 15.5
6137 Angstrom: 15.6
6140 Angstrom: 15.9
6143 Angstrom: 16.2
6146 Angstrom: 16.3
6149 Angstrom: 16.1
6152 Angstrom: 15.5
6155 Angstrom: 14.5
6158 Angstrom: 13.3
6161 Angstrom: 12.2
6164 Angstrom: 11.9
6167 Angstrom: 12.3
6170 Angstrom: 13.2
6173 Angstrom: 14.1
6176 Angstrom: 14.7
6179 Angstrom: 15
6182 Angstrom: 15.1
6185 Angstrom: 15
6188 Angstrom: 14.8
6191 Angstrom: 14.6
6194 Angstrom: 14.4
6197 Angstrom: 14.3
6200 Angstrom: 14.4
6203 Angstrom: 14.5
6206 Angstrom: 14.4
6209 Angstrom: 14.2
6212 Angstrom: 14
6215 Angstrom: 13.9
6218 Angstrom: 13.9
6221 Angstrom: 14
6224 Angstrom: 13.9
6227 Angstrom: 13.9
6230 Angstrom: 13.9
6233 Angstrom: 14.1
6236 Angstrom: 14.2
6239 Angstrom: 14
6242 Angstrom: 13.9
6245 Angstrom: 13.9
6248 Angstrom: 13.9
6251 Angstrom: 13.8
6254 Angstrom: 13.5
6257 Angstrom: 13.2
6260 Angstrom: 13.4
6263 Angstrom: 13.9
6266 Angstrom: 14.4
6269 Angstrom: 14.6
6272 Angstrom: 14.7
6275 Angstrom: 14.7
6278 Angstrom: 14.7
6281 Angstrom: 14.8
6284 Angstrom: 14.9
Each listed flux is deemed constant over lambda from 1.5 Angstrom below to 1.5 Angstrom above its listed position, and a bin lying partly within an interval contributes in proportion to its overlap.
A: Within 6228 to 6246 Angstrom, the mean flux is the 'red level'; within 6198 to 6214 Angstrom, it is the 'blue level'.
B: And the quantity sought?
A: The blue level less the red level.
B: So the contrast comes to 0.3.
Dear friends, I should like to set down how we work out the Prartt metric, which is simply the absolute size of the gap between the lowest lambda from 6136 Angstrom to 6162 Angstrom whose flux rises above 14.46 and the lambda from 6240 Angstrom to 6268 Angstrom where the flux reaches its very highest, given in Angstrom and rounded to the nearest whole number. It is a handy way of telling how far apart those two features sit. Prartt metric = 129 Angstrom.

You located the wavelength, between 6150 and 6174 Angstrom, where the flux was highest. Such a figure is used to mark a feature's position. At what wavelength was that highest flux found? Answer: 6152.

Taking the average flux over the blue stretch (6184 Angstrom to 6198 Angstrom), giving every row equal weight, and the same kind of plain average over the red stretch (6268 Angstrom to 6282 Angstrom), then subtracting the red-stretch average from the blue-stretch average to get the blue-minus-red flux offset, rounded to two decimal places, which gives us -0.08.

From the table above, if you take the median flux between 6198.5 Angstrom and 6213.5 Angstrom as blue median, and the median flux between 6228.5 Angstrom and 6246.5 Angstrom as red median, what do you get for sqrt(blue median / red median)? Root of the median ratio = 1.02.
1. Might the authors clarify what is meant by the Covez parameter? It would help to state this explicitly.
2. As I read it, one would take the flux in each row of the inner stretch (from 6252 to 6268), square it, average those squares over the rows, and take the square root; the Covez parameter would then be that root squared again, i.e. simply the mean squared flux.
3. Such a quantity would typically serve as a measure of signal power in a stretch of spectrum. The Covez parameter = 187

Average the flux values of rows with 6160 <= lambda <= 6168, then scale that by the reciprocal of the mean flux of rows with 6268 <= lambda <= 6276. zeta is 0.83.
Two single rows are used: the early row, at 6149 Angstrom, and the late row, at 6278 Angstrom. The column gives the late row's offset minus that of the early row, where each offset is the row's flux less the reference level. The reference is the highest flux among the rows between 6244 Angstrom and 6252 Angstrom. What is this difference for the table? -1.4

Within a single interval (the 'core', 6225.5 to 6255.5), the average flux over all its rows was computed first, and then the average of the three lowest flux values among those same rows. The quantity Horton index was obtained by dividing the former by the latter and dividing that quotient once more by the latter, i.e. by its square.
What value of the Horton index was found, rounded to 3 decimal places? 0.074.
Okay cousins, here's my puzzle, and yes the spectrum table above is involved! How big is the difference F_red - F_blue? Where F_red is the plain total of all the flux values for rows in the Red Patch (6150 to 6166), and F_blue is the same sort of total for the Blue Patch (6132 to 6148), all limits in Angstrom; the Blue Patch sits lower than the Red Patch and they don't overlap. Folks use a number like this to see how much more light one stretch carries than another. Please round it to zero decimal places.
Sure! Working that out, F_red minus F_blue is -12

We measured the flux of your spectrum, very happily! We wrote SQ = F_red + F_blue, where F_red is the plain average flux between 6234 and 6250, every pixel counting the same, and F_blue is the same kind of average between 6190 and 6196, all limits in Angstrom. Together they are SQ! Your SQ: 28.5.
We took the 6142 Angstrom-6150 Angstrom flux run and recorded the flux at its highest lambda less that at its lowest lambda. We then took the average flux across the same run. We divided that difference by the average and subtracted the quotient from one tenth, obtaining 0.11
